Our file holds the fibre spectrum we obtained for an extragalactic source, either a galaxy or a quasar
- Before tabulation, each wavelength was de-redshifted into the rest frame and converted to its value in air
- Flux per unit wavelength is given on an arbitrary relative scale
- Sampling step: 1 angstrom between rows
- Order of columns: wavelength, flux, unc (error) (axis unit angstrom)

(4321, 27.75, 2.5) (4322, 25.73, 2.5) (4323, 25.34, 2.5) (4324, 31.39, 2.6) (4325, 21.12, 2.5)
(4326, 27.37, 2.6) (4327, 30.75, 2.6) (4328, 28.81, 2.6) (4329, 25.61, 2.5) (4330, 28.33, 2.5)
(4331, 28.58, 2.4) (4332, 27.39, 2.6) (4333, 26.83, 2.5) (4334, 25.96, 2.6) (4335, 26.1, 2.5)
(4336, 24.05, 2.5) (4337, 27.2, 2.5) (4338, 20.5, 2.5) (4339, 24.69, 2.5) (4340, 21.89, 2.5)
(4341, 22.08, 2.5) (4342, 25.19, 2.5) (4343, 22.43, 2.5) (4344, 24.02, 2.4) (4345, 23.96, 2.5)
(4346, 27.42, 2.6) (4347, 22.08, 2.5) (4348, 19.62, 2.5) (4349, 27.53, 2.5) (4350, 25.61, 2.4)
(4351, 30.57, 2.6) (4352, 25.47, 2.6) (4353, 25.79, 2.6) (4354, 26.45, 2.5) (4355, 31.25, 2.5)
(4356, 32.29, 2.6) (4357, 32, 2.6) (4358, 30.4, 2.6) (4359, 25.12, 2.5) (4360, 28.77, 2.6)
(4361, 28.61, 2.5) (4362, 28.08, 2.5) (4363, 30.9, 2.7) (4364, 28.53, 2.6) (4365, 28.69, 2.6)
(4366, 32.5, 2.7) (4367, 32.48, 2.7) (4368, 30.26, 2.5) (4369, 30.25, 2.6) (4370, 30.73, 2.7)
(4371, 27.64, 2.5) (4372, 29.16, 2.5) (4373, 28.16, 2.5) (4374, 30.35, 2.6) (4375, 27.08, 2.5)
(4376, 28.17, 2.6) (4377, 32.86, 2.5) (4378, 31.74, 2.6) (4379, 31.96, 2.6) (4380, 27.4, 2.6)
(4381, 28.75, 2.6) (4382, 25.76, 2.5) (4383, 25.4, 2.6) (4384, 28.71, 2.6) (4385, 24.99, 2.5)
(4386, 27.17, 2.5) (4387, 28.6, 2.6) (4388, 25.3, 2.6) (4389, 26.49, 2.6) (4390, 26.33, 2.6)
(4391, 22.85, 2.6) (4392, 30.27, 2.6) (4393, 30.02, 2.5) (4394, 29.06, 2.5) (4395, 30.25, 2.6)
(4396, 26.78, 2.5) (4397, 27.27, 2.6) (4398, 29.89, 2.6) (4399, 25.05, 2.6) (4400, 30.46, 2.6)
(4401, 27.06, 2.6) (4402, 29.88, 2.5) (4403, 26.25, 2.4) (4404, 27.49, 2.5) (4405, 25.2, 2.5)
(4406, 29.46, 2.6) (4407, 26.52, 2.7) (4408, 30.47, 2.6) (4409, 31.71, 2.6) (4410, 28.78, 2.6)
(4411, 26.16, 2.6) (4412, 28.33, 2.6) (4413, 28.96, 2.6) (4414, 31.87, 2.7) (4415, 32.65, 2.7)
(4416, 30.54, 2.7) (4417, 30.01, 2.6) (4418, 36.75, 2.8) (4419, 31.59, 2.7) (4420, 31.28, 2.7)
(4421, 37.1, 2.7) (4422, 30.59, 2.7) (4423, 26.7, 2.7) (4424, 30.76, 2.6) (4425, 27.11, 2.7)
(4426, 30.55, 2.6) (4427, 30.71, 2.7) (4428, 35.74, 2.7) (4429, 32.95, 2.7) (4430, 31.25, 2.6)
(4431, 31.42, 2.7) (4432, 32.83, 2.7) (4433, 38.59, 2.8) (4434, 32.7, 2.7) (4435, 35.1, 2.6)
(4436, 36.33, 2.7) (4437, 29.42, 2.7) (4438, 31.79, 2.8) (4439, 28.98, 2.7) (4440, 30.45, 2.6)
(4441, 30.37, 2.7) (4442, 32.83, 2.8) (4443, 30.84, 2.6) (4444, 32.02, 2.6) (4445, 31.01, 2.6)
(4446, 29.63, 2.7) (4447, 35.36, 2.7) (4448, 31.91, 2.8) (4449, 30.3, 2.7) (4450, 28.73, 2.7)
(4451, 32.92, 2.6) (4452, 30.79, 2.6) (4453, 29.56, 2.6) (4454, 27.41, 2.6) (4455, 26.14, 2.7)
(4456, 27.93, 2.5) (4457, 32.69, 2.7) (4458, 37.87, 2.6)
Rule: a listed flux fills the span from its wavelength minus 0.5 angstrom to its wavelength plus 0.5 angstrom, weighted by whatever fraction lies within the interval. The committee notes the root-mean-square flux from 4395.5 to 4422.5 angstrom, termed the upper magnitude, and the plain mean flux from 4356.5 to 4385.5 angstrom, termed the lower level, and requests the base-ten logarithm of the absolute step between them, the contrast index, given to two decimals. -0.26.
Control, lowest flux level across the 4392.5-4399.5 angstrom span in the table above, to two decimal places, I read 25.05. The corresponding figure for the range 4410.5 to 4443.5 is 26.16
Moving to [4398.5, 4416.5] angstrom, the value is 25.05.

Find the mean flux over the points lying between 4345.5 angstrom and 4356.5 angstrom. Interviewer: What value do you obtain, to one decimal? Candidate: 26.7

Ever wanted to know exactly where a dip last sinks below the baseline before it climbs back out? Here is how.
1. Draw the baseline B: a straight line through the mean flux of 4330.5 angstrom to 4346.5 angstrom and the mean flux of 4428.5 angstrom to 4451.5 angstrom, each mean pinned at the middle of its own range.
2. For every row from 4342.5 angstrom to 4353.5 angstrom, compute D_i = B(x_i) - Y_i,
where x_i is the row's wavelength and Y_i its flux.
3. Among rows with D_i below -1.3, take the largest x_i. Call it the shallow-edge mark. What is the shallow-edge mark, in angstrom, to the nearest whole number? 4351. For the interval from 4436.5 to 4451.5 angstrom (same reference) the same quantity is 4447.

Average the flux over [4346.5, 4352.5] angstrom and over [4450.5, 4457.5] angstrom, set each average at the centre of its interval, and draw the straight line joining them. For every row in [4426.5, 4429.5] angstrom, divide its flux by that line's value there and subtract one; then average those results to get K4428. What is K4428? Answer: 0.16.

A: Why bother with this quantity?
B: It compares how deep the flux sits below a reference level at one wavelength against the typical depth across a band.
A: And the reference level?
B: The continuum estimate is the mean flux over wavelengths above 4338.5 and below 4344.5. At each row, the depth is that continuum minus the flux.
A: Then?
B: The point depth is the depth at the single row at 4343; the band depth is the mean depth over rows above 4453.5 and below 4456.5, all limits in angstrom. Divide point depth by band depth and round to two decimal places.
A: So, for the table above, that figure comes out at -0.25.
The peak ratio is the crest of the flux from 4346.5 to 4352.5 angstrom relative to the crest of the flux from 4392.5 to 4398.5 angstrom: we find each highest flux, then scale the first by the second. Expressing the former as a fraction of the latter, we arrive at 1.01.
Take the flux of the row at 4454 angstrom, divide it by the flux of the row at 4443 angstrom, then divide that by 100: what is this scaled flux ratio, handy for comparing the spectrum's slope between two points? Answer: 0.0089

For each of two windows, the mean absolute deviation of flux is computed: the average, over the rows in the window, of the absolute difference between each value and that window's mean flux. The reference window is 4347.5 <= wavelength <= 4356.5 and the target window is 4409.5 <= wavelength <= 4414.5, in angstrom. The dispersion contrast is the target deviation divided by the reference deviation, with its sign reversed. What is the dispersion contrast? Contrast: -0.44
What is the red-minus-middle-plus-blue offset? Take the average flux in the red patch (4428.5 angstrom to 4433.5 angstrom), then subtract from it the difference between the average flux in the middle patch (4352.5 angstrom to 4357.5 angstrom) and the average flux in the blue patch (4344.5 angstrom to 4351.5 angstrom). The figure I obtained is 29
